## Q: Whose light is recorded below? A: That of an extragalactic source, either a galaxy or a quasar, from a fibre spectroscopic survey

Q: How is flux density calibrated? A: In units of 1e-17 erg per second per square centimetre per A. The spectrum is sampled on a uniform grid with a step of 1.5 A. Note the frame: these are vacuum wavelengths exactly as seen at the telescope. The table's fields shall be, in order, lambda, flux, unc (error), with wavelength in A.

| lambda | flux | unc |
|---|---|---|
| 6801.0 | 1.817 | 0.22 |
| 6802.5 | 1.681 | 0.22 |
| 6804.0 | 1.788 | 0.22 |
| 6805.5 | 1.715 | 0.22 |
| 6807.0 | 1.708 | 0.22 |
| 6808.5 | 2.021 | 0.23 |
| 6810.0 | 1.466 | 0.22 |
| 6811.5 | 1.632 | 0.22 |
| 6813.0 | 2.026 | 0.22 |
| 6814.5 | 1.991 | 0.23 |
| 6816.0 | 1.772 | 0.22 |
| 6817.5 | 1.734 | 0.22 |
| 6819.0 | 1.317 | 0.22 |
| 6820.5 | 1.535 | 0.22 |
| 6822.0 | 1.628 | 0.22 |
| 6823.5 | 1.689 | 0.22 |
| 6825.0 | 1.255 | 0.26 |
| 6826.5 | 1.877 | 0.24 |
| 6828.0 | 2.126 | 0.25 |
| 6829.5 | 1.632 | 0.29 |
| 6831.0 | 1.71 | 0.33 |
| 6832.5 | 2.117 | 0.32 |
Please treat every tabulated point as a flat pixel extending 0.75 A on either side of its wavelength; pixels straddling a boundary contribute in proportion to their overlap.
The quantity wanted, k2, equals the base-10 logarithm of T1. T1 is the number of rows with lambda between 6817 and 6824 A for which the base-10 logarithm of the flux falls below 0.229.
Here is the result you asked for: 0.6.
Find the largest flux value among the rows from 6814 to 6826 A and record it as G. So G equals 1.991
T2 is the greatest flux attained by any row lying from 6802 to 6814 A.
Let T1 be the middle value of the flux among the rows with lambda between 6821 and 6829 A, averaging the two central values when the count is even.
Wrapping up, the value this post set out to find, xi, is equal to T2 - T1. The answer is 0.3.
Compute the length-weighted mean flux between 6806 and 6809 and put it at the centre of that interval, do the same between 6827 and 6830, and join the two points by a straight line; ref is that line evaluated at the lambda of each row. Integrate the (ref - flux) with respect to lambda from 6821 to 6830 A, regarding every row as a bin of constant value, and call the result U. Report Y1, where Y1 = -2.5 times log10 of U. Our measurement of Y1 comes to -0.6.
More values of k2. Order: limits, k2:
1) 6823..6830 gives 0.5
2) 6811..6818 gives 0.0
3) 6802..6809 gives 0.0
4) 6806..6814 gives 0.3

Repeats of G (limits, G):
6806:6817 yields 2.026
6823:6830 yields 2.126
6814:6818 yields 1.991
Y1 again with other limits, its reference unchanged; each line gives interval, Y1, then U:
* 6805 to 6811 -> 0.4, 0.7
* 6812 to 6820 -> 0.2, 0.9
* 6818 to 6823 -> -0.6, 1.8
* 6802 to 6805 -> 1.4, 0.3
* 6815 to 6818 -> 1.4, 0.3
